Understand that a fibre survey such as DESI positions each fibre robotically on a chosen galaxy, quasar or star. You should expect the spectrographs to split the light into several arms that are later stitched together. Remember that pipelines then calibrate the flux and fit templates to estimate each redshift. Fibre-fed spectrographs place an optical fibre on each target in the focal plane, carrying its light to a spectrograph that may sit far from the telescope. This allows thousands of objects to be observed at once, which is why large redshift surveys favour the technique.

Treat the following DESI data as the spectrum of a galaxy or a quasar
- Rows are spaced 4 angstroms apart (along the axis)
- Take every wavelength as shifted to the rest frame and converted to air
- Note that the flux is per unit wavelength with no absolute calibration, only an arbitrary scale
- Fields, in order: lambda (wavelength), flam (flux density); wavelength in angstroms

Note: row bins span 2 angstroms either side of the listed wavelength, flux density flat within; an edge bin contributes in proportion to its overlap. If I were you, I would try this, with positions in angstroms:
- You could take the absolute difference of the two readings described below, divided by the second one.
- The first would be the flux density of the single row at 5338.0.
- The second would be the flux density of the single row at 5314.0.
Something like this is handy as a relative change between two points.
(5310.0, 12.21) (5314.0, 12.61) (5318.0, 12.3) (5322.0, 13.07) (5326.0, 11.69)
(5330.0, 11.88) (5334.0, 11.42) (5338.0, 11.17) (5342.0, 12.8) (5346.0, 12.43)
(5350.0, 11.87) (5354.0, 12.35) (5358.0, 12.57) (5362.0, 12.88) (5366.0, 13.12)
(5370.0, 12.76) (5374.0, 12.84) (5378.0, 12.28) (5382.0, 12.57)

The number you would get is 0.11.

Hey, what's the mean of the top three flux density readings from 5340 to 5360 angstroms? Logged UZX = 12.6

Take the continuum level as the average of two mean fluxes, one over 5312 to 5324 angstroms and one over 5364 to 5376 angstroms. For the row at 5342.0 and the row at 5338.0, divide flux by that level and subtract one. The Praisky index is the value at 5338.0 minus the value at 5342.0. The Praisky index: -0.13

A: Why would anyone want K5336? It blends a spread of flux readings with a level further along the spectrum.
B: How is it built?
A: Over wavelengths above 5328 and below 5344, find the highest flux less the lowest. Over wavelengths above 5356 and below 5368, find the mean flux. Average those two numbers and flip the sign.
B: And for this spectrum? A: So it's -7.24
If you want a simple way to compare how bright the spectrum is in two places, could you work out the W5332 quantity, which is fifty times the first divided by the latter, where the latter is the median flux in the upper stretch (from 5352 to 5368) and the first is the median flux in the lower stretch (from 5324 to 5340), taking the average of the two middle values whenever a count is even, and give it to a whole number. 45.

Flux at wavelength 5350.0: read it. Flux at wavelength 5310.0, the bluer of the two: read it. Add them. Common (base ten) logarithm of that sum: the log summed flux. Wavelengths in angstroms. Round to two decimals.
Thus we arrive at 1.38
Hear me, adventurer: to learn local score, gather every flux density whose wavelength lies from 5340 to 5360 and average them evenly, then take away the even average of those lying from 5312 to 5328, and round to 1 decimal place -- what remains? 0.0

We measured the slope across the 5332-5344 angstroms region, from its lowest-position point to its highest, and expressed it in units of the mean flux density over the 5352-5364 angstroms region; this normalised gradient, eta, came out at 0.014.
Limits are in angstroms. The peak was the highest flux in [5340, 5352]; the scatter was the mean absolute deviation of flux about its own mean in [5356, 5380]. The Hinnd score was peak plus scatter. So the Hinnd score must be 13.01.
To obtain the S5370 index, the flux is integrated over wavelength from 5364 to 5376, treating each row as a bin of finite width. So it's 155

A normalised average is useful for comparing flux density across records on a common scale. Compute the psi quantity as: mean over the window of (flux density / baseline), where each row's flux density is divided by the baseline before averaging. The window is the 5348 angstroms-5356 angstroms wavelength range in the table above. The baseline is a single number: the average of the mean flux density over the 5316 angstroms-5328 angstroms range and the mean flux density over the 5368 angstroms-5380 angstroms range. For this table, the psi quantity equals 0.97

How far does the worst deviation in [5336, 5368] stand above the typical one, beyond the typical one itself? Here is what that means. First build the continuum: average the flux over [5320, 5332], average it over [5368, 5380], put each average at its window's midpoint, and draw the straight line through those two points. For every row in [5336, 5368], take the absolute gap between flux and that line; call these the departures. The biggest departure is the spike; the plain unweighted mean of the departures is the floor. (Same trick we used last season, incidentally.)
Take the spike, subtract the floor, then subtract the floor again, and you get 0.3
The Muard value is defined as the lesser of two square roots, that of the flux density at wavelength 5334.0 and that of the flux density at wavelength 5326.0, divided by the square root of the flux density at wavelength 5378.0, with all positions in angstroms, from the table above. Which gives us 0.96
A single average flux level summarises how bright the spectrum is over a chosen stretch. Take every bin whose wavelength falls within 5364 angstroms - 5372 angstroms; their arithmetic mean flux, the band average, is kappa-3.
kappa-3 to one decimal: 12.9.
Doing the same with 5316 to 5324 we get 12.7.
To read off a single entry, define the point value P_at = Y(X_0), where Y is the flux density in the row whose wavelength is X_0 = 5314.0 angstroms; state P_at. 12.61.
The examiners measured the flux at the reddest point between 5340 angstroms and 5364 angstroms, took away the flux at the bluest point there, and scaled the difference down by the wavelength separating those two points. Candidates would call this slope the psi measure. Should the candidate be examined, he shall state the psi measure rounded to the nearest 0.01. 0.00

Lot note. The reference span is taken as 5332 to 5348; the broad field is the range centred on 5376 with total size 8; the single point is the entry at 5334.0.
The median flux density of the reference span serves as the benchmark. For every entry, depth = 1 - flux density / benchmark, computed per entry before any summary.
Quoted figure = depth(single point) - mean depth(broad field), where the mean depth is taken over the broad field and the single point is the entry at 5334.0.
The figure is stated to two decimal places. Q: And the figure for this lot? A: 0.10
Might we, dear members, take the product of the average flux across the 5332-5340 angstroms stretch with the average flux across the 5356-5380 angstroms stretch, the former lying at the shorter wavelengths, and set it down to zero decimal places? 144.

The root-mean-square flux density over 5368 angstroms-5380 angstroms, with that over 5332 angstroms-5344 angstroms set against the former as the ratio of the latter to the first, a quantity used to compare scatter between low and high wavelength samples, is 0.94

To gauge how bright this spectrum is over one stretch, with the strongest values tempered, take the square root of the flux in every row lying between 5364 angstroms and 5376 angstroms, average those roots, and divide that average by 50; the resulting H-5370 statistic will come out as 0.0719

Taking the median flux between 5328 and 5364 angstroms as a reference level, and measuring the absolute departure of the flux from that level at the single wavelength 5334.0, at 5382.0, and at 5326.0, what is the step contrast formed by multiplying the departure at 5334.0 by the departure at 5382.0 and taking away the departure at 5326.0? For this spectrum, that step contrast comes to -0.5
